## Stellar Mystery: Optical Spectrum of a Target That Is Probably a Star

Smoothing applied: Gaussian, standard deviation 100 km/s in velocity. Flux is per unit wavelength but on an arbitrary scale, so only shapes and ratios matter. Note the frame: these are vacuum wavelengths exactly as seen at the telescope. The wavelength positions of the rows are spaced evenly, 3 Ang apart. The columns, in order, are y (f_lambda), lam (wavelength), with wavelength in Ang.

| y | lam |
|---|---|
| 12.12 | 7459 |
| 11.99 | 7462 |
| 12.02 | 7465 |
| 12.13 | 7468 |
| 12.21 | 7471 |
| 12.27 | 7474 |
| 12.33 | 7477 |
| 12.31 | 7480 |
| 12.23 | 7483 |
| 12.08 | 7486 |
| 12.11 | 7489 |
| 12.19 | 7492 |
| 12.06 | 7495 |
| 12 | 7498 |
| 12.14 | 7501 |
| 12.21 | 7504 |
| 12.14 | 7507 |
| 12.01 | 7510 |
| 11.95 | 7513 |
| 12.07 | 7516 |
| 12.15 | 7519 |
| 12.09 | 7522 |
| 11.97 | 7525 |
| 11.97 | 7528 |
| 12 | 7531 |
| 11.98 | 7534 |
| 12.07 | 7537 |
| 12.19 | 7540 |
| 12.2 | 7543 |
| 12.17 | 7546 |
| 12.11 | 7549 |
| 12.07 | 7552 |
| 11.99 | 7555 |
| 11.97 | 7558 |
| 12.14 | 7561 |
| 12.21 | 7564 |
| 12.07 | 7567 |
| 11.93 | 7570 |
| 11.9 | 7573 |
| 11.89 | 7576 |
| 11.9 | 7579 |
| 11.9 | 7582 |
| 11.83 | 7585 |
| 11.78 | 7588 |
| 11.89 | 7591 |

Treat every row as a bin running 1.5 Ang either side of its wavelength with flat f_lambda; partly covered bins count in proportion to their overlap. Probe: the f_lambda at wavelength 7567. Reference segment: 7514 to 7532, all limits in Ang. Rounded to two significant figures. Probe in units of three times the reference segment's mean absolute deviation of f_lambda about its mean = 65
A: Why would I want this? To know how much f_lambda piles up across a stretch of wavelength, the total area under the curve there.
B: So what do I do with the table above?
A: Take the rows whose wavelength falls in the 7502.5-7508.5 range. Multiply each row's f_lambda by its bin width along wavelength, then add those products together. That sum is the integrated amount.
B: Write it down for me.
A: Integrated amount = 73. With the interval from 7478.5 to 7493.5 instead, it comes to 183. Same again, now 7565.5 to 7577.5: 143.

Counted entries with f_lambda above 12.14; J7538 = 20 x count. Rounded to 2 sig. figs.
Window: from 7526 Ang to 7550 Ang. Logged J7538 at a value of 60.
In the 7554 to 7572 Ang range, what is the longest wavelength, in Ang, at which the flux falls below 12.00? 7570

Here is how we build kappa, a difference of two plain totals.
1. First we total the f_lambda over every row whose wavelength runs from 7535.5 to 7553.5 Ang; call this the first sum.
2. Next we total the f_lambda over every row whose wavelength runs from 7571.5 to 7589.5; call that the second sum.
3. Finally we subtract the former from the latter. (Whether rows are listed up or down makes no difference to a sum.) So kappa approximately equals -1.6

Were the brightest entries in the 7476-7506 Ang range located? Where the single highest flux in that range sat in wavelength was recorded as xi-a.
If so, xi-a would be 7477 Ang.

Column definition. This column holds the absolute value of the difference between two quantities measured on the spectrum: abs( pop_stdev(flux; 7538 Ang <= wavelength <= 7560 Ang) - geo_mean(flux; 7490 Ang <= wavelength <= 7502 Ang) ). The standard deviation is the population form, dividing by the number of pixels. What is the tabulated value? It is 12.01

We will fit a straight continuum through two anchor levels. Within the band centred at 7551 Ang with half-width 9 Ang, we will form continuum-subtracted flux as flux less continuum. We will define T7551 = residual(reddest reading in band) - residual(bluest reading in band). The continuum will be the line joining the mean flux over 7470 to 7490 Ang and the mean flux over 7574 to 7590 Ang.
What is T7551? -0.18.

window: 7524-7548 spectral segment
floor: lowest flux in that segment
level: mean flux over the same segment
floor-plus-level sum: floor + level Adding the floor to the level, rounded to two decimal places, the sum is 24.04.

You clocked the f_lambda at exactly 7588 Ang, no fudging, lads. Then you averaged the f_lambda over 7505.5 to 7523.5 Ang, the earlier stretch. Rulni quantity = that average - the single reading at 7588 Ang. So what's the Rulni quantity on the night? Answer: 0.29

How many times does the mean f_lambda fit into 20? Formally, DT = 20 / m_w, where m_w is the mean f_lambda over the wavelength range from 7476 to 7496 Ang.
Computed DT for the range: 1.64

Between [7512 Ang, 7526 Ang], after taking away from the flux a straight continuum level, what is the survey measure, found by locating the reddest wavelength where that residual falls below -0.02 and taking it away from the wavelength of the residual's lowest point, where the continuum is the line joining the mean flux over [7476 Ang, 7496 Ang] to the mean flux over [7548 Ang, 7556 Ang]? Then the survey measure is -12 Ang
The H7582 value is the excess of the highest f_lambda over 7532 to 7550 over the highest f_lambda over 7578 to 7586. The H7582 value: 0.30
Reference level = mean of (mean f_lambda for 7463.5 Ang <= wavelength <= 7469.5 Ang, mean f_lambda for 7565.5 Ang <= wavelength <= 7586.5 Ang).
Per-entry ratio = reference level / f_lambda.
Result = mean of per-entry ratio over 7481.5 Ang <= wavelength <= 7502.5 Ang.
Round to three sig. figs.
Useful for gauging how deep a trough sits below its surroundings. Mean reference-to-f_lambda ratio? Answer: 0.990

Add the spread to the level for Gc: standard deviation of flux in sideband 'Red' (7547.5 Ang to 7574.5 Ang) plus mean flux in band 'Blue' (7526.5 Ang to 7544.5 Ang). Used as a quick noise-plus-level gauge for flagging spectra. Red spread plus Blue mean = 12.2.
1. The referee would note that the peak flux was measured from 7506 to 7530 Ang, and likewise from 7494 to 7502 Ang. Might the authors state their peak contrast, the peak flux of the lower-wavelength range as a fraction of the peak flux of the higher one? 0.999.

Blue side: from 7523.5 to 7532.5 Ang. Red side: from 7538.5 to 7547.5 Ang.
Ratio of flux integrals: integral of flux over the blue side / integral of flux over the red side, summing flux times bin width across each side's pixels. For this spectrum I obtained 0.98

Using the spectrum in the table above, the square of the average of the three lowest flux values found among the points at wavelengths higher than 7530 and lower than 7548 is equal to 144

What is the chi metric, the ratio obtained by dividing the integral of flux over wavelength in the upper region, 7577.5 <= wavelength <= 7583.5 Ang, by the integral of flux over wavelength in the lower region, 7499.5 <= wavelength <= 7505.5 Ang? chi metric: 0.977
